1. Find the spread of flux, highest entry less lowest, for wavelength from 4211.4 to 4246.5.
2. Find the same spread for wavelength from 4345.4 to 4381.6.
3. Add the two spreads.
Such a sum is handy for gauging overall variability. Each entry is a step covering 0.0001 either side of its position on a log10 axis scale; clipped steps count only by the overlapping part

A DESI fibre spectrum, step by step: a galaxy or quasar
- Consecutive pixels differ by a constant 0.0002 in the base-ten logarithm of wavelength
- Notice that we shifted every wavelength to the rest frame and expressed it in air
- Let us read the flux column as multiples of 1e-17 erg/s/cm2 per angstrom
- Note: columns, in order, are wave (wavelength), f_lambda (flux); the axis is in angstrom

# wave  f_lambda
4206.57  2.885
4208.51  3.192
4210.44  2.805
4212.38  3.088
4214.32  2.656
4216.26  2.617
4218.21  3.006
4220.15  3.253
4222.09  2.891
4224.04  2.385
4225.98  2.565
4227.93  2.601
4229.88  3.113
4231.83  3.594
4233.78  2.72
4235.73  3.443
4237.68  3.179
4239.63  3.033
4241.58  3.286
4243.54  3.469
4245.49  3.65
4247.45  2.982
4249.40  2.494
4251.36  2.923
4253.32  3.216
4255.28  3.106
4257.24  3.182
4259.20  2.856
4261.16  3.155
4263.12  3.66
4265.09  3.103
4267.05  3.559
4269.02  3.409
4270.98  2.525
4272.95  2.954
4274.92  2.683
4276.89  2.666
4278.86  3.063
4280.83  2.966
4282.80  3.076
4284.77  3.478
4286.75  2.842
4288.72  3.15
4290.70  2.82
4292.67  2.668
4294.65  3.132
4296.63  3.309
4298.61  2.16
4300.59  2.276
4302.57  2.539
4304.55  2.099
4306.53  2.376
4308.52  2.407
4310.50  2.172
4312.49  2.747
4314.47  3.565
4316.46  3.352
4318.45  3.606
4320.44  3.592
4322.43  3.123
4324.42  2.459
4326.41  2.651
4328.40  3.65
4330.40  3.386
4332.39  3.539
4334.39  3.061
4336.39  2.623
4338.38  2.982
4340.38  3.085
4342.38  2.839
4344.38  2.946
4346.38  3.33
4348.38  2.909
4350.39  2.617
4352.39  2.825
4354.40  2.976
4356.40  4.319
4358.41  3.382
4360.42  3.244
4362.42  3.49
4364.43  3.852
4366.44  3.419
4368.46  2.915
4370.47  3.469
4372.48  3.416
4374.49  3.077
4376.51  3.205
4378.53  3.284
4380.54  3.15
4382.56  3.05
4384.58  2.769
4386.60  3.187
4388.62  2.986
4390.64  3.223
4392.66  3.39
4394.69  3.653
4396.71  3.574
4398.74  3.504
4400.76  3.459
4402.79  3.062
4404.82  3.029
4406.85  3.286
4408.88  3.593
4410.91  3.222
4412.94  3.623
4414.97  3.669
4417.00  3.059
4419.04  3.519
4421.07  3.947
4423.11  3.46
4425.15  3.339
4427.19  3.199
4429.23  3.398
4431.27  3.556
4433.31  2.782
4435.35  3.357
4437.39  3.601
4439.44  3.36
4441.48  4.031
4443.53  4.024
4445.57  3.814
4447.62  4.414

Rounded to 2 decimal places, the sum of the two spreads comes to 2.97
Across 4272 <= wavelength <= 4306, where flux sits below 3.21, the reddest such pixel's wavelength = 4304.55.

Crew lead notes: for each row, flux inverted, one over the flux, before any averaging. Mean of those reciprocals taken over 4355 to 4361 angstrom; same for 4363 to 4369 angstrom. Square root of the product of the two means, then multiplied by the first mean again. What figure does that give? 0.080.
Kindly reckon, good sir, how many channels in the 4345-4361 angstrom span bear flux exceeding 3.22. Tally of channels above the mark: 4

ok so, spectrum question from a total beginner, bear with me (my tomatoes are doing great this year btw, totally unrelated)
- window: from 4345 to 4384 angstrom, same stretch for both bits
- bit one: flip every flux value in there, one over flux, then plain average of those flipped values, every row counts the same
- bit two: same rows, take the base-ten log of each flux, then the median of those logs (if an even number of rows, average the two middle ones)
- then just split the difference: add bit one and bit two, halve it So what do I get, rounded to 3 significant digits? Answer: 0.411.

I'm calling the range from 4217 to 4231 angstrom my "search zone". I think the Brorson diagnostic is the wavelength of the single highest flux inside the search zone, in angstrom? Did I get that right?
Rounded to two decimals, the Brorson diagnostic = 4220.15 angstrom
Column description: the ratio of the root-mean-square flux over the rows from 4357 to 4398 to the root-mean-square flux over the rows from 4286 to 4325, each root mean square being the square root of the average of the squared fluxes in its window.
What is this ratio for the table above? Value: 1.15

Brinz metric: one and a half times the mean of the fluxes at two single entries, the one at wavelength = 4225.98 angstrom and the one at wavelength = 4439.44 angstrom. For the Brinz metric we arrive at 4.4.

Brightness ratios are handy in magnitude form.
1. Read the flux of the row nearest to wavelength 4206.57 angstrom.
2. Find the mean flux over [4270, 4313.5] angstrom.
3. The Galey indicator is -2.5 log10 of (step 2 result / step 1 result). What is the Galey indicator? 0.06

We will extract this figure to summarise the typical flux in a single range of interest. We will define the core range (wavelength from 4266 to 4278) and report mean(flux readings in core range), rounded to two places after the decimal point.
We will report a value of 2.97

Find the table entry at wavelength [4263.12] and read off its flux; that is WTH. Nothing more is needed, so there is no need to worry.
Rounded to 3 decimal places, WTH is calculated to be 3.660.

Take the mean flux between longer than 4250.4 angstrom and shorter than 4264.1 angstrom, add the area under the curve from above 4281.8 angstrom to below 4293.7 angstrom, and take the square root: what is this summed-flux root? 6.2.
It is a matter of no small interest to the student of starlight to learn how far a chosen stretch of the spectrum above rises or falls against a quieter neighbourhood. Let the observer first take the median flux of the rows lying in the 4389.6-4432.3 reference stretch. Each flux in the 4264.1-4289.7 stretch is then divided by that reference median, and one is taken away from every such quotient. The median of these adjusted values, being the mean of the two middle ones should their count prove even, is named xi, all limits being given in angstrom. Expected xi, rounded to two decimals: -0.11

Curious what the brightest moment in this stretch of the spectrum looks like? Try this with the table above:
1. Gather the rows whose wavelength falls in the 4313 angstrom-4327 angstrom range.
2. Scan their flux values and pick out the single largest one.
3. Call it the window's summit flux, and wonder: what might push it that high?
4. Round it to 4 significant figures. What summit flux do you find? 3.606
